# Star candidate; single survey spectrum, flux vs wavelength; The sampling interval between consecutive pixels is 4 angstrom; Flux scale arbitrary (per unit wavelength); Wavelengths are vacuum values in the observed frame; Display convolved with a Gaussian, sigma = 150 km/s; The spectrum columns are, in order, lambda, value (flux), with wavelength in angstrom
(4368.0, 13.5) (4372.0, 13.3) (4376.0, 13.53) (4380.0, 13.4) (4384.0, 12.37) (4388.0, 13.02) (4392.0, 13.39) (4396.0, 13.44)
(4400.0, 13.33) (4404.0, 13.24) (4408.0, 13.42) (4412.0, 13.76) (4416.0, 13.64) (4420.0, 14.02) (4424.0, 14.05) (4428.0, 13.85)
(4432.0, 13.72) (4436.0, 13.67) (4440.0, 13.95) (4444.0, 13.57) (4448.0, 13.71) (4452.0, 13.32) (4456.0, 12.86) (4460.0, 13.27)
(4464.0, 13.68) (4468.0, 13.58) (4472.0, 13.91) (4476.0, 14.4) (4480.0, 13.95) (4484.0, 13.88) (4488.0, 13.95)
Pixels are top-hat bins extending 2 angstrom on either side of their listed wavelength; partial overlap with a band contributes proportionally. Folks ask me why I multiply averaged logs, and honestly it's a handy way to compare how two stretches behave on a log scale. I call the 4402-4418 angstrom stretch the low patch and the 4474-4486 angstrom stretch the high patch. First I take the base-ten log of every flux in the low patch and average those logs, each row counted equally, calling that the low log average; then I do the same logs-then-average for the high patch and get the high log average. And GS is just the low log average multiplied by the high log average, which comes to 1.30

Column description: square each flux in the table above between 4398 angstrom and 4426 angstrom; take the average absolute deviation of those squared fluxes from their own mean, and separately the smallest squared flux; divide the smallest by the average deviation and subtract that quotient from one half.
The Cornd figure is -23.9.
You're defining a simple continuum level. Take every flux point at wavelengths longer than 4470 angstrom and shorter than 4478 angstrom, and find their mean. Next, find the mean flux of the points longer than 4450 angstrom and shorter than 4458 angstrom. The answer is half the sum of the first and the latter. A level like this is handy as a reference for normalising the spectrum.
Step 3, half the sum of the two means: 13.6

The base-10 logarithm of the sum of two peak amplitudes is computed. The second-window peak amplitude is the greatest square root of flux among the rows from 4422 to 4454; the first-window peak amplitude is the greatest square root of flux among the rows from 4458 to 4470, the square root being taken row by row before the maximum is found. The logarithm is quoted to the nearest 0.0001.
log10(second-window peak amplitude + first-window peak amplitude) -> 0.8720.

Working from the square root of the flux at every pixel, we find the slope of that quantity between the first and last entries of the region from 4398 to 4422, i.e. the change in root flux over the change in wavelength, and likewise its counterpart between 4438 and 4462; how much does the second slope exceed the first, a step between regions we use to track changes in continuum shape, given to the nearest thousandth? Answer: -0.009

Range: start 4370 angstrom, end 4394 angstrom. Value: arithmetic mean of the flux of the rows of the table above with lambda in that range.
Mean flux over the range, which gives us 13.2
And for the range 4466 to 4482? 14.0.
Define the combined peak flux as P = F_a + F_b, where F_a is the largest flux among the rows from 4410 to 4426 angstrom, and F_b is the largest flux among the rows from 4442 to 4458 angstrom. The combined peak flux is 27.8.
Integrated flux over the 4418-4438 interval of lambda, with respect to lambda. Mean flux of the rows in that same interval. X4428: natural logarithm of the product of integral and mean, 8.3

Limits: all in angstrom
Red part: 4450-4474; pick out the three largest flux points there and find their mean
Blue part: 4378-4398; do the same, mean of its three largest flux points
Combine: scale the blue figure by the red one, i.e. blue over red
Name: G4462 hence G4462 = 0.977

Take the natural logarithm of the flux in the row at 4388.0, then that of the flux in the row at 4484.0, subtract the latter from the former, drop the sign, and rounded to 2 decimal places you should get 0.06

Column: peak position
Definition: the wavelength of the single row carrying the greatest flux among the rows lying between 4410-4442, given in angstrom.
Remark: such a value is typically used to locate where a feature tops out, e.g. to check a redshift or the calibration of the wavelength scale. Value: 4424.0 angstrom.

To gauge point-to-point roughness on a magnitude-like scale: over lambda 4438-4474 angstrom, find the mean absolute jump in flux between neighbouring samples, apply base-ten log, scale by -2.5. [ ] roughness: 1.2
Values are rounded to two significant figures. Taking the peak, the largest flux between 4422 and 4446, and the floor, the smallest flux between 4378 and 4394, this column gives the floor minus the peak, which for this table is -1.7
